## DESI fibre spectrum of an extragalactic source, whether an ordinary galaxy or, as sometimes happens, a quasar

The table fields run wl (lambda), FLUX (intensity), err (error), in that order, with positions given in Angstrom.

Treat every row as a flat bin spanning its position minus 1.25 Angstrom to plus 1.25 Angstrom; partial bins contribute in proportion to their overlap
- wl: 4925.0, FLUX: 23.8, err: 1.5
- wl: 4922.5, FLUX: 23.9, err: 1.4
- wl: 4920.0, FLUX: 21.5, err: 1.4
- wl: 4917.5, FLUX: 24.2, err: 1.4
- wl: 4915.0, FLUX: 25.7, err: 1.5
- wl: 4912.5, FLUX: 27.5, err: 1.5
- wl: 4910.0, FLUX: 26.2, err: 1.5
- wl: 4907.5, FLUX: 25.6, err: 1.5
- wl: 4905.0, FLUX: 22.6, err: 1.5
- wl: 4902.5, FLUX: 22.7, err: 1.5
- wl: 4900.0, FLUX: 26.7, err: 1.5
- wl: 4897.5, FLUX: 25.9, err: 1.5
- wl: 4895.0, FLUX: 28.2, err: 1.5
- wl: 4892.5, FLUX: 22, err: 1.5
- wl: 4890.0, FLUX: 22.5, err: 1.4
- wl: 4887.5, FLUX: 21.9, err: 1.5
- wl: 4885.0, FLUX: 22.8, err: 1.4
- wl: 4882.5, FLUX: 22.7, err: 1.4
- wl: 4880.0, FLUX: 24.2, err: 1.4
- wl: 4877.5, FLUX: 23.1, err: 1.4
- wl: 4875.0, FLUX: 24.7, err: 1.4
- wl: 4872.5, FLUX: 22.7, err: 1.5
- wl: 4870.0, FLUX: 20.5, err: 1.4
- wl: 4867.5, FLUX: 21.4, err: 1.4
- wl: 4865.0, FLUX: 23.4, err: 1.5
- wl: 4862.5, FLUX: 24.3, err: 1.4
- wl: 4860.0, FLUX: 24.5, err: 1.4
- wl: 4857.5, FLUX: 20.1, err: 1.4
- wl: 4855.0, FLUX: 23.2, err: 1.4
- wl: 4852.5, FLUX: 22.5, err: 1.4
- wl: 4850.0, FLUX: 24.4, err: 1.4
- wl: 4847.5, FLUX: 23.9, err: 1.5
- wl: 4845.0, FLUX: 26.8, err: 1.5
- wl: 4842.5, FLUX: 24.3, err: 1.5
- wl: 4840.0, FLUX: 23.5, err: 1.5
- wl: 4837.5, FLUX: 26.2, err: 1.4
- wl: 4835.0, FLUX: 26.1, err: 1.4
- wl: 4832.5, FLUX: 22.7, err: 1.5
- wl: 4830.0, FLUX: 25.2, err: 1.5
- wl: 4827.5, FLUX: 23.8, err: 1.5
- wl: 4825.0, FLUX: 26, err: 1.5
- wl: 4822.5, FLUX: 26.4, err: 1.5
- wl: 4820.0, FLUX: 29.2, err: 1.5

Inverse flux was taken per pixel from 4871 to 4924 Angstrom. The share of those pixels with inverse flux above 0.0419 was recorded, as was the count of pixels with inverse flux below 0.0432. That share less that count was -11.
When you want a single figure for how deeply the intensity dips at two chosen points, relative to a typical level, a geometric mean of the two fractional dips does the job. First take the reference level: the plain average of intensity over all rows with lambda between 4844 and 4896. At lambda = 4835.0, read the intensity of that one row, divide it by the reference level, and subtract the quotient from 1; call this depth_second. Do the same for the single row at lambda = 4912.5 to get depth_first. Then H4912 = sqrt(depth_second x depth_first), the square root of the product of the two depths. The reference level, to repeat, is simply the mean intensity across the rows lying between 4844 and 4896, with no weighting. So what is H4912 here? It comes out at 0.15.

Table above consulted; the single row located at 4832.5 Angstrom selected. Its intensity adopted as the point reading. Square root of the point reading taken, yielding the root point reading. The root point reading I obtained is 4.76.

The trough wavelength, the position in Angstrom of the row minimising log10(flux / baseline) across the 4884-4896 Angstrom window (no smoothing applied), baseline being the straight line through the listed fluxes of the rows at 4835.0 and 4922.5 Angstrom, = 4887.5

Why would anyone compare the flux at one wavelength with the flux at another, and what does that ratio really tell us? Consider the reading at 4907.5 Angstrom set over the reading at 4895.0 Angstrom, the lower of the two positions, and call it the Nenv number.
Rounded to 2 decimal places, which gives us 0.91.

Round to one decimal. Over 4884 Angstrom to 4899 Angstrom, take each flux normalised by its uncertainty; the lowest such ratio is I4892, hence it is 14.6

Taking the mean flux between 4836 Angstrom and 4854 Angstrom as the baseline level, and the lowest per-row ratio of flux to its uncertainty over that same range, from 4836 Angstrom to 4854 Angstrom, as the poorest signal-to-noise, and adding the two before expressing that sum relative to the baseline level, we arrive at 1.64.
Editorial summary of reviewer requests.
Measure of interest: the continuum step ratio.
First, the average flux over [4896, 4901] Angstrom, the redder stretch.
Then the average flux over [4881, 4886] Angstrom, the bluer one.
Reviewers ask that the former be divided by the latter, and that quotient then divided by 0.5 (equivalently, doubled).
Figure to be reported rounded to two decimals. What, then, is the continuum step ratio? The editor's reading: 2.31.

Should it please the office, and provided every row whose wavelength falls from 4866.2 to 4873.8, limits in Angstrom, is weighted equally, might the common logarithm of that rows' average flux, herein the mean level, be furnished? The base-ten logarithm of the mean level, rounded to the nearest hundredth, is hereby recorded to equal 1.33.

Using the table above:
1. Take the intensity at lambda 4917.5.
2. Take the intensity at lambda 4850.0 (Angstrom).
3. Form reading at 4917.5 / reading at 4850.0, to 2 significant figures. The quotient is 0.99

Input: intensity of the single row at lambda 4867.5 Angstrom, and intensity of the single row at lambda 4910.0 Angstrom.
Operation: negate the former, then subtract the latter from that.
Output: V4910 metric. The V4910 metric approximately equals -47.6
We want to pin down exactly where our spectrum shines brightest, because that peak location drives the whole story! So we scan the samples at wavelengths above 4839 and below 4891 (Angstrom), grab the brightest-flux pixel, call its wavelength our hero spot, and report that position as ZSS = 4845.0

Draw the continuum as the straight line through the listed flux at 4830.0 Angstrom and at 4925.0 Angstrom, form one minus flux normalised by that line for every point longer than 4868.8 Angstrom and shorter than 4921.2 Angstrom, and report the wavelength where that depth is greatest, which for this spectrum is 4870.0 Angstrom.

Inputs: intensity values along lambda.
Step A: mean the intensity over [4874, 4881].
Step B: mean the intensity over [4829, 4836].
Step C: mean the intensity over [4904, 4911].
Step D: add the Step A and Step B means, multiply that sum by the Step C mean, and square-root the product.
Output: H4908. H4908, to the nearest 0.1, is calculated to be 34.7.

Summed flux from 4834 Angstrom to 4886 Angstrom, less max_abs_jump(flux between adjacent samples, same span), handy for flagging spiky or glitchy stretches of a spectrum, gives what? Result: 491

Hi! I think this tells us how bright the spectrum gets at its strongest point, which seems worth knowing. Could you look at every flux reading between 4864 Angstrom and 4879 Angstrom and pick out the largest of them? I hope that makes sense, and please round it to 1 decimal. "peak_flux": 24.7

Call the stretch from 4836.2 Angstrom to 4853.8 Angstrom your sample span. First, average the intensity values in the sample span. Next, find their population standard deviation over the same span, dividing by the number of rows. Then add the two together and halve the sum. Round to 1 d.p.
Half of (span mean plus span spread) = 13.0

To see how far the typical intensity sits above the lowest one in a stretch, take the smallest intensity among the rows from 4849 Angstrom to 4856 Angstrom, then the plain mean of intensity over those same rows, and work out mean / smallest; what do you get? 1.04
